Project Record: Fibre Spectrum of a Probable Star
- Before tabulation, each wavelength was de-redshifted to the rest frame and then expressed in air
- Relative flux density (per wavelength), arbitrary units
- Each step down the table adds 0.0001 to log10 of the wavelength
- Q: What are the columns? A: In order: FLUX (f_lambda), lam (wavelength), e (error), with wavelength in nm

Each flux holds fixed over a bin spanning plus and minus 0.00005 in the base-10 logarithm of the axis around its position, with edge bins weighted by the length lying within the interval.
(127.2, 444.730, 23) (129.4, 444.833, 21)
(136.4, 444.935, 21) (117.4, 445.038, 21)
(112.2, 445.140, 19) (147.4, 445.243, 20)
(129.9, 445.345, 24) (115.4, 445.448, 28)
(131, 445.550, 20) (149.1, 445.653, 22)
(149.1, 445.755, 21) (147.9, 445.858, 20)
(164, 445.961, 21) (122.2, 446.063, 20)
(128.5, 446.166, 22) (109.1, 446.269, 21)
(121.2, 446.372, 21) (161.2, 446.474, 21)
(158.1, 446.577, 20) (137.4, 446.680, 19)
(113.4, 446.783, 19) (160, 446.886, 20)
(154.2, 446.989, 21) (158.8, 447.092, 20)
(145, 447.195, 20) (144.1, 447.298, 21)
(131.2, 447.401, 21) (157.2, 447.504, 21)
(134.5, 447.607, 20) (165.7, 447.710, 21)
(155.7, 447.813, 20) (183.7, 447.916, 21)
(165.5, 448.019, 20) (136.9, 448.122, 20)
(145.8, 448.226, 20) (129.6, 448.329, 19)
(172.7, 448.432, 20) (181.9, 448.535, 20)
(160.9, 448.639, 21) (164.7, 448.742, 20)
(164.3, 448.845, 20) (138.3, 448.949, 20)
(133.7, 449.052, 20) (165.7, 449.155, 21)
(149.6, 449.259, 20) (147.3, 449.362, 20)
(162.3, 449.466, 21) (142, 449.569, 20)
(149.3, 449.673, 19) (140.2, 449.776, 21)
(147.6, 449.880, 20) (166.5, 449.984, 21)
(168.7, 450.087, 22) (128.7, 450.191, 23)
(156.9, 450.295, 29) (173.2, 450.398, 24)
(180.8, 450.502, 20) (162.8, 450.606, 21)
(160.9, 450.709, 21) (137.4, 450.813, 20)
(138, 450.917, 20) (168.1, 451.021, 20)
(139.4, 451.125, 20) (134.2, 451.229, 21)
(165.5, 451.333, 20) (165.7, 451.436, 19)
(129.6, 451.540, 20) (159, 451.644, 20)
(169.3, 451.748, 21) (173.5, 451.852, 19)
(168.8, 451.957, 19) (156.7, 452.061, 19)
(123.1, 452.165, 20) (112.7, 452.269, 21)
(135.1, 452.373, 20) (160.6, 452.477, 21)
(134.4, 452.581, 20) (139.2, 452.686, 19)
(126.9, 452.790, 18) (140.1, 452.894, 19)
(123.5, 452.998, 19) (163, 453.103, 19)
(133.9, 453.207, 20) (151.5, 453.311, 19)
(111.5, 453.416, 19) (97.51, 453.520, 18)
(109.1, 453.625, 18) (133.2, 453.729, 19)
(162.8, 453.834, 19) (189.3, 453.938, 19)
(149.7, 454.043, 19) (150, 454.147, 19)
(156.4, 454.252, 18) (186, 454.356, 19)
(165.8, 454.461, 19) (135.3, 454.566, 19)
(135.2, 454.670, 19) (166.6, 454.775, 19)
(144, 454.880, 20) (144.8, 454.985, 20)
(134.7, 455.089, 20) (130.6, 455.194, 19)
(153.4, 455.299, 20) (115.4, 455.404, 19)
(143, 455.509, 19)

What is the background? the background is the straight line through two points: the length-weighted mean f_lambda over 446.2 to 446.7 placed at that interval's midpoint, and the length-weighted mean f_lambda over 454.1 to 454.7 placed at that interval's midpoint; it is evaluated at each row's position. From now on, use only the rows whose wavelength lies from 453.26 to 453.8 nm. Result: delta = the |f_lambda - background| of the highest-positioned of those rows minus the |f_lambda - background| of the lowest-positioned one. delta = 19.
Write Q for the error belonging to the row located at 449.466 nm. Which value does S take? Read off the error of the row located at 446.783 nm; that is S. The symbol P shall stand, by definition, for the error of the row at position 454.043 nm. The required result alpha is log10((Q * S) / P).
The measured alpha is 1.32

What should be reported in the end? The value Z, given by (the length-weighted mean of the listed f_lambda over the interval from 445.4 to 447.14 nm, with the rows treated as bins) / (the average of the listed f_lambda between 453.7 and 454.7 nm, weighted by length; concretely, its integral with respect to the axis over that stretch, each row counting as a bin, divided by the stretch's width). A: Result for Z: 0.89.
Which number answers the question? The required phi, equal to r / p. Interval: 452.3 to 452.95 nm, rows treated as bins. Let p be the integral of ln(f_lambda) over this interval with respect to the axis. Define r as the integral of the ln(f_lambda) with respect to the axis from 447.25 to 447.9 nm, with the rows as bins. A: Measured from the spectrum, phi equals 1.02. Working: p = 3.21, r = 3.26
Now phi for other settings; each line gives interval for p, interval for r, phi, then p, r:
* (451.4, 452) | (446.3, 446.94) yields 1.04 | 3.04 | 3.16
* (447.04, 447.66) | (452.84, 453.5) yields 1.05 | 3.09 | 3.23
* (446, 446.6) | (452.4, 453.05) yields 1.09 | 2.93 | 3.20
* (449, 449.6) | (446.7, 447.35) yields 1.07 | 3.01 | 3.23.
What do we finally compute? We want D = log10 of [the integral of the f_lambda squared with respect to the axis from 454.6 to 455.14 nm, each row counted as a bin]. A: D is 4.06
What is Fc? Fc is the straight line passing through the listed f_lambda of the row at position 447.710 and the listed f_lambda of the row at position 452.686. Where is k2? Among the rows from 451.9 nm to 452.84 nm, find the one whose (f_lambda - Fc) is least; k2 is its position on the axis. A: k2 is 452.269 nm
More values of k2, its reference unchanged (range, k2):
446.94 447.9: 447.401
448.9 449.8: 449.052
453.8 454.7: 454.566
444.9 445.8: 445.140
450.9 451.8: 451.540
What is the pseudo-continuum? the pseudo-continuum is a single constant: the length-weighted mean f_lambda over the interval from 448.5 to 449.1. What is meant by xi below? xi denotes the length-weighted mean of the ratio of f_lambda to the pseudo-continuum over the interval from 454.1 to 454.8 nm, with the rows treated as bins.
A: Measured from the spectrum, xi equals 1.00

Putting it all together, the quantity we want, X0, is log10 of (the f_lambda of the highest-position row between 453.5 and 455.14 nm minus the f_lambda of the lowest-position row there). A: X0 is 1.57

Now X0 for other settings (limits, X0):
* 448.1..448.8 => 1.44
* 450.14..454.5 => 1.57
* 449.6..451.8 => 1.30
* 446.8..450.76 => -0.05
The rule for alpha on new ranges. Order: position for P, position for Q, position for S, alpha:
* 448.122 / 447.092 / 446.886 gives 1.30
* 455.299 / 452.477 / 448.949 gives 1.32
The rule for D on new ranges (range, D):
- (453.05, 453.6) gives 3.98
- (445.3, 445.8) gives 3.96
